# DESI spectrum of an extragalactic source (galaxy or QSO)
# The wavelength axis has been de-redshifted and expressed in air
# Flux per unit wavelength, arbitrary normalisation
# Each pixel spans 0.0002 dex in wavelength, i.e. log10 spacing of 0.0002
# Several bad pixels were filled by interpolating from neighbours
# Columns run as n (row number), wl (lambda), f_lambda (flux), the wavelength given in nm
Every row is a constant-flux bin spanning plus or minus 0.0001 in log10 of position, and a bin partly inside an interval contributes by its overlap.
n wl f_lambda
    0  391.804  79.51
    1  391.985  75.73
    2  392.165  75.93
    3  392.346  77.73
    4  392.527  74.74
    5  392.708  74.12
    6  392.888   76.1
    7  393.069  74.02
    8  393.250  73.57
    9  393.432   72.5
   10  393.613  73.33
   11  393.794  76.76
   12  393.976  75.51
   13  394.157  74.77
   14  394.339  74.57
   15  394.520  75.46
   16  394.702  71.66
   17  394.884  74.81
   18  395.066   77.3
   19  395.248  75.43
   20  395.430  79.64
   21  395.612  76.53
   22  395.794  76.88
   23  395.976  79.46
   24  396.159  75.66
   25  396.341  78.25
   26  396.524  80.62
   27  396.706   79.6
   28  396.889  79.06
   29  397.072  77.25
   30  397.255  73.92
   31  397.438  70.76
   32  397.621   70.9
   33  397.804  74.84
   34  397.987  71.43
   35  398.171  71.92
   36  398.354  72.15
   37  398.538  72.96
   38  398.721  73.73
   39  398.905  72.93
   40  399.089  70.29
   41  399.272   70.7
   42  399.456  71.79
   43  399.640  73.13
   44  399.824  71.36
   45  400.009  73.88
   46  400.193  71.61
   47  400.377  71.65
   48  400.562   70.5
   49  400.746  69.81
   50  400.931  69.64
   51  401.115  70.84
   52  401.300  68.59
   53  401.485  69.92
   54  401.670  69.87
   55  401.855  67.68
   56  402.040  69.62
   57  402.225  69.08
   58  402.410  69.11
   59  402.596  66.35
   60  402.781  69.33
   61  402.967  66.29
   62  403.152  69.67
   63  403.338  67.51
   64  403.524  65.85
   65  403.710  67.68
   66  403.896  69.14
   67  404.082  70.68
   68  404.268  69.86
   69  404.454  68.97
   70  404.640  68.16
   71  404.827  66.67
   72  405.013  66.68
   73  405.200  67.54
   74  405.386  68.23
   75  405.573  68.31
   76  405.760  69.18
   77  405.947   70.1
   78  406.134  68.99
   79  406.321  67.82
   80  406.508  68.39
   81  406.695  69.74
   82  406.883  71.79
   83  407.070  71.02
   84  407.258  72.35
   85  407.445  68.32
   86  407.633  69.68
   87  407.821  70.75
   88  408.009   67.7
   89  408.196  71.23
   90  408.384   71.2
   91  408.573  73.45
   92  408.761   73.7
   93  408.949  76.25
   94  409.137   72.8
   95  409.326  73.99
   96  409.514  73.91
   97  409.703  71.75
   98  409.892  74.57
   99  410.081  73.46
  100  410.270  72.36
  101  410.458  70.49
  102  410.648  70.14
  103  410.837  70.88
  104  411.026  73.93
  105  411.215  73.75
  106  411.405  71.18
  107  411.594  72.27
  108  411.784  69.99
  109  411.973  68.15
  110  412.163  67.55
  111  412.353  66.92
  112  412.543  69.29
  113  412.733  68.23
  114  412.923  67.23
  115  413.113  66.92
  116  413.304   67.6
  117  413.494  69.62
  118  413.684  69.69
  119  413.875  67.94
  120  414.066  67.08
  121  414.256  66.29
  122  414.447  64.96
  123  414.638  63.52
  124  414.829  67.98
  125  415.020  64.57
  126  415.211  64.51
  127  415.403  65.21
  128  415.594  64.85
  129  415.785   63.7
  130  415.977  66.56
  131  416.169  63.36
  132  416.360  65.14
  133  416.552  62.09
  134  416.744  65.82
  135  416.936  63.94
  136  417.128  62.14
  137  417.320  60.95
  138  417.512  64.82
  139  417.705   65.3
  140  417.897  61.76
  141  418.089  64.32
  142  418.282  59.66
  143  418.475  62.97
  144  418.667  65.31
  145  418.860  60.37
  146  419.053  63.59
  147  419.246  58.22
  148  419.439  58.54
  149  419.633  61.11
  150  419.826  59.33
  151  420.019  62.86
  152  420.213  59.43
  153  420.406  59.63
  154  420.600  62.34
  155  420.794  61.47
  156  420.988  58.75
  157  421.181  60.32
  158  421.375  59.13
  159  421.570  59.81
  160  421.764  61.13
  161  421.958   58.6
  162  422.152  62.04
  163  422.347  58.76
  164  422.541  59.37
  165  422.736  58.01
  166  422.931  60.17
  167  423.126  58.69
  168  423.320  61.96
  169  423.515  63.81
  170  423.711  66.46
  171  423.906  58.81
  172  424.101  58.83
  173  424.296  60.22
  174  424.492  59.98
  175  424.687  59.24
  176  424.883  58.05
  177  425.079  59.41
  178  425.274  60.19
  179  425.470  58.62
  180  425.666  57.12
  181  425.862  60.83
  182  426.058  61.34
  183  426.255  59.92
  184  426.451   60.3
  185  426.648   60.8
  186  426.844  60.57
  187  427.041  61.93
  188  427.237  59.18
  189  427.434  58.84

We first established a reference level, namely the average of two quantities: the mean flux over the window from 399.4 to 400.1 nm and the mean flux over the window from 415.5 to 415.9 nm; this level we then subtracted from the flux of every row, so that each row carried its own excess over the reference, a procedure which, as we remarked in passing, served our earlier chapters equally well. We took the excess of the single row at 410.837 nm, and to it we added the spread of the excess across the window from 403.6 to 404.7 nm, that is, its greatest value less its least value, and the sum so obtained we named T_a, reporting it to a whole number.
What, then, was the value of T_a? 5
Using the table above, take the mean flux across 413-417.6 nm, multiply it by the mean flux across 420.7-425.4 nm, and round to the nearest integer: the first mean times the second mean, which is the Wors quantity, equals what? 3932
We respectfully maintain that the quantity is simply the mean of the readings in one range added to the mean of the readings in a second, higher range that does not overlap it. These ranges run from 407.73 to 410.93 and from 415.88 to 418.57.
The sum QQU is 136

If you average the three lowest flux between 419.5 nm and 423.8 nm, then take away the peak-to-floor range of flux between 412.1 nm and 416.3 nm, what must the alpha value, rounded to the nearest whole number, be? 52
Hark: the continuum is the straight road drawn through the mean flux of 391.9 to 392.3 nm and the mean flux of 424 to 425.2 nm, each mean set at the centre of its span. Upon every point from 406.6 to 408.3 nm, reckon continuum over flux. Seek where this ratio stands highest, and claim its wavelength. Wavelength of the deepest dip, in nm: 408.009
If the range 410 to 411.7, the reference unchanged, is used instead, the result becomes 410.648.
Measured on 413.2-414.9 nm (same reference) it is 414.638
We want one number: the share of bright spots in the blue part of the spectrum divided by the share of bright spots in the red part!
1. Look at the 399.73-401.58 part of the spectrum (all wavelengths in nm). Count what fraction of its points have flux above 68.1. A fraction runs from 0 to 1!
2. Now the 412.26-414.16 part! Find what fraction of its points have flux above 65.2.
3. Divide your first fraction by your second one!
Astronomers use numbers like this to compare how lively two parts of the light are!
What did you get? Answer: 1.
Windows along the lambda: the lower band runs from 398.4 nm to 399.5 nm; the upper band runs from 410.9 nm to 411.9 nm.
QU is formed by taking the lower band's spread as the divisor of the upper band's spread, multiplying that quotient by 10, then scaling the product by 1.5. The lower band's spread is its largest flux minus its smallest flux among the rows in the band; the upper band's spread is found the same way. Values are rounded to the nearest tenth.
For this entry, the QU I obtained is 17.2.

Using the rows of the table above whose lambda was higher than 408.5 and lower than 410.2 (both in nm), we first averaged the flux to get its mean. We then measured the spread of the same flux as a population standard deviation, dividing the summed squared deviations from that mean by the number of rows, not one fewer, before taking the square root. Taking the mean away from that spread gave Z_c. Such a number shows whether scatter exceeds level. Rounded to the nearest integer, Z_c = -73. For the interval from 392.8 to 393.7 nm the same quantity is -73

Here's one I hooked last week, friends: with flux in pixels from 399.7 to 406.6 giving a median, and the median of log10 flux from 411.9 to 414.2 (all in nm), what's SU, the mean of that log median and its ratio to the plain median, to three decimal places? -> 0.929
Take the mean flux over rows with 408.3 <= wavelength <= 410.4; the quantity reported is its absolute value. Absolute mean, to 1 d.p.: 73.4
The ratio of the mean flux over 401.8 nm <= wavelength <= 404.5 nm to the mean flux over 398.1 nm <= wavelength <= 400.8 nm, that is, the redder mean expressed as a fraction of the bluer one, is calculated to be 0.95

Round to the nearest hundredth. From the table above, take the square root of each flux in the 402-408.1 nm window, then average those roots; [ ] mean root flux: 8.29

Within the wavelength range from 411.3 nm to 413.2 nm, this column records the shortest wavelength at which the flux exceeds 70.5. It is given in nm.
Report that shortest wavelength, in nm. 411.405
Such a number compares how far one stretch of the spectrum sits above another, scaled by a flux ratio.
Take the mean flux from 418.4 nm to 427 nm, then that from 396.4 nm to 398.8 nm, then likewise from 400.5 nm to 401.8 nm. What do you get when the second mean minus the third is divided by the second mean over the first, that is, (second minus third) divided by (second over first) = 4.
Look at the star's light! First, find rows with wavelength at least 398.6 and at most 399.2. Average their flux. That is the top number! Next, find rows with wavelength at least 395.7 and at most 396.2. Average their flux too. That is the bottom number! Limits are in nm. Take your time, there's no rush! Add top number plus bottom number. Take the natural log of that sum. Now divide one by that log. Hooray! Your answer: 0.200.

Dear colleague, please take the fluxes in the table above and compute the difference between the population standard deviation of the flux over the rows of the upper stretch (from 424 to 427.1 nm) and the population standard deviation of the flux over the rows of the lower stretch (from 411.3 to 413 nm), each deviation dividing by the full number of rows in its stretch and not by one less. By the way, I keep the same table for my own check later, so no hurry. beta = -0.54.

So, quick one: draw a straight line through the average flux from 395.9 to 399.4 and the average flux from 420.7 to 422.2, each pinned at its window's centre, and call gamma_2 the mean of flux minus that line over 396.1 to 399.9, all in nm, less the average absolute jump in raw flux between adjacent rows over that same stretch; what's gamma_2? -2.0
